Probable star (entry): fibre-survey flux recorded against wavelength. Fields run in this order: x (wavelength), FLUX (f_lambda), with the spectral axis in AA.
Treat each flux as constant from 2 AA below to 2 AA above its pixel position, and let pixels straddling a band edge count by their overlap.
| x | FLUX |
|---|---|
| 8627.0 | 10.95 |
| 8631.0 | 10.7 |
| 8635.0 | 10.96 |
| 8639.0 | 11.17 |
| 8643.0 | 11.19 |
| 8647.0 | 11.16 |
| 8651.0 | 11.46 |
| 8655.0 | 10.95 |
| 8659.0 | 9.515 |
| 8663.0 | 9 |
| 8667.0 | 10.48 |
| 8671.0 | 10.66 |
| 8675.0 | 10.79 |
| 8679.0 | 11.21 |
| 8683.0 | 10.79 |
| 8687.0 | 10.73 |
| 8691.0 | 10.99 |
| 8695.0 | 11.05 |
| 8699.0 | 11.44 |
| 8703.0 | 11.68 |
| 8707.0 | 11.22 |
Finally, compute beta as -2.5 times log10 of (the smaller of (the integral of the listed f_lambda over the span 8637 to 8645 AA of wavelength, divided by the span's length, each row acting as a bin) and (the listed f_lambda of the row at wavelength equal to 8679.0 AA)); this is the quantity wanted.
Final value -2.62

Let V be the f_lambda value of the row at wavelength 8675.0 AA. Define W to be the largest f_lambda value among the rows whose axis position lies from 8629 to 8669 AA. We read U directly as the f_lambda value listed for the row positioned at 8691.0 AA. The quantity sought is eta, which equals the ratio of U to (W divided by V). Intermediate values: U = 10.99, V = 10.79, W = 11.46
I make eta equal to 10.3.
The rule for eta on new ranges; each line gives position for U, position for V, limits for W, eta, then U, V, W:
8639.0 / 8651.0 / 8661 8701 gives 11.2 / 11.17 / 11.46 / 11.44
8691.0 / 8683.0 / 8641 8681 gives 10.3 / 10.99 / 10.79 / 11.46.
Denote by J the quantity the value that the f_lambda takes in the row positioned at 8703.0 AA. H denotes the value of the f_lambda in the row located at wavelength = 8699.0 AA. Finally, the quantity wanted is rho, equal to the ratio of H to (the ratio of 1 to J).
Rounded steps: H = 11.44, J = 11.68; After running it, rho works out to 134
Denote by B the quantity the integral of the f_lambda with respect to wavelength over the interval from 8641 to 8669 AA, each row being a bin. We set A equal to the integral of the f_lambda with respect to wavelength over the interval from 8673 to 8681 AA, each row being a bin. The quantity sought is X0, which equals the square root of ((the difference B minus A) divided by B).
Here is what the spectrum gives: 0.84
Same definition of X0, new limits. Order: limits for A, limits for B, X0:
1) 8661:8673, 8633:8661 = 0.78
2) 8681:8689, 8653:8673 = 0.76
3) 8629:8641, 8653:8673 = 0.59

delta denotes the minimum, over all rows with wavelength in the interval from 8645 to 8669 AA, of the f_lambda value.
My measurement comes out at 9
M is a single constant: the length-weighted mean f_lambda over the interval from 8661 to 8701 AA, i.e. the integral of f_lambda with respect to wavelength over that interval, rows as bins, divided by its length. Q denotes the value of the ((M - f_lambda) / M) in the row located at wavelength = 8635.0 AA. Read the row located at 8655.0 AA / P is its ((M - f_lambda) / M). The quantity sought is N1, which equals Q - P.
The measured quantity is 0.00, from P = -0.022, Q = -0.023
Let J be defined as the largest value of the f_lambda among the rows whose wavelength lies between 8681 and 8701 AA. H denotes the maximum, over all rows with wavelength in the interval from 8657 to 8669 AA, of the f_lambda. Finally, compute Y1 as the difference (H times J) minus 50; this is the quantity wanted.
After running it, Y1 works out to 69.9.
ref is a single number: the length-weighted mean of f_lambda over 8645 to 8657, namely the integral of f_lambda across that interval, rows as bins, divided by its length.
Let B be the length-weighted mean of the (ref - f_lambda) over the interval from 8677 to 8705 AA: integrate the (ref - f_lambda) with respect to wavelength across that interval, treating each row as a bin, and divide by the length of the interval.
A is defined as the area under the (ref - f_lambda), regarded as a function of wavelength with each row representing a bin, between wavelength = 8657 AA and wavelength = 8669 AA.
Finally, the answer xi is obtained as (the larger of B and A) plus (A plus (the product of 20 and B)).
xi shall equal 37.9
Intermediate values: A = 18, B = 0.1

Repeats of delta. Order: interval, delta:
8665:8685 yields 10.48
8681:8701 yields 10.73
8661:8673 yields 9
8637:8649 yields 11.16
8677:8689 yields 10.73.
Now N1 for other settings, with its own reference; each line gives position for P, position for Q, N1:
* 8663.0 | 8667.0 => -0.14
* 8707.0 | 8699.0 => -0.02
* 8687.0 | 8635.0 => -0.02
